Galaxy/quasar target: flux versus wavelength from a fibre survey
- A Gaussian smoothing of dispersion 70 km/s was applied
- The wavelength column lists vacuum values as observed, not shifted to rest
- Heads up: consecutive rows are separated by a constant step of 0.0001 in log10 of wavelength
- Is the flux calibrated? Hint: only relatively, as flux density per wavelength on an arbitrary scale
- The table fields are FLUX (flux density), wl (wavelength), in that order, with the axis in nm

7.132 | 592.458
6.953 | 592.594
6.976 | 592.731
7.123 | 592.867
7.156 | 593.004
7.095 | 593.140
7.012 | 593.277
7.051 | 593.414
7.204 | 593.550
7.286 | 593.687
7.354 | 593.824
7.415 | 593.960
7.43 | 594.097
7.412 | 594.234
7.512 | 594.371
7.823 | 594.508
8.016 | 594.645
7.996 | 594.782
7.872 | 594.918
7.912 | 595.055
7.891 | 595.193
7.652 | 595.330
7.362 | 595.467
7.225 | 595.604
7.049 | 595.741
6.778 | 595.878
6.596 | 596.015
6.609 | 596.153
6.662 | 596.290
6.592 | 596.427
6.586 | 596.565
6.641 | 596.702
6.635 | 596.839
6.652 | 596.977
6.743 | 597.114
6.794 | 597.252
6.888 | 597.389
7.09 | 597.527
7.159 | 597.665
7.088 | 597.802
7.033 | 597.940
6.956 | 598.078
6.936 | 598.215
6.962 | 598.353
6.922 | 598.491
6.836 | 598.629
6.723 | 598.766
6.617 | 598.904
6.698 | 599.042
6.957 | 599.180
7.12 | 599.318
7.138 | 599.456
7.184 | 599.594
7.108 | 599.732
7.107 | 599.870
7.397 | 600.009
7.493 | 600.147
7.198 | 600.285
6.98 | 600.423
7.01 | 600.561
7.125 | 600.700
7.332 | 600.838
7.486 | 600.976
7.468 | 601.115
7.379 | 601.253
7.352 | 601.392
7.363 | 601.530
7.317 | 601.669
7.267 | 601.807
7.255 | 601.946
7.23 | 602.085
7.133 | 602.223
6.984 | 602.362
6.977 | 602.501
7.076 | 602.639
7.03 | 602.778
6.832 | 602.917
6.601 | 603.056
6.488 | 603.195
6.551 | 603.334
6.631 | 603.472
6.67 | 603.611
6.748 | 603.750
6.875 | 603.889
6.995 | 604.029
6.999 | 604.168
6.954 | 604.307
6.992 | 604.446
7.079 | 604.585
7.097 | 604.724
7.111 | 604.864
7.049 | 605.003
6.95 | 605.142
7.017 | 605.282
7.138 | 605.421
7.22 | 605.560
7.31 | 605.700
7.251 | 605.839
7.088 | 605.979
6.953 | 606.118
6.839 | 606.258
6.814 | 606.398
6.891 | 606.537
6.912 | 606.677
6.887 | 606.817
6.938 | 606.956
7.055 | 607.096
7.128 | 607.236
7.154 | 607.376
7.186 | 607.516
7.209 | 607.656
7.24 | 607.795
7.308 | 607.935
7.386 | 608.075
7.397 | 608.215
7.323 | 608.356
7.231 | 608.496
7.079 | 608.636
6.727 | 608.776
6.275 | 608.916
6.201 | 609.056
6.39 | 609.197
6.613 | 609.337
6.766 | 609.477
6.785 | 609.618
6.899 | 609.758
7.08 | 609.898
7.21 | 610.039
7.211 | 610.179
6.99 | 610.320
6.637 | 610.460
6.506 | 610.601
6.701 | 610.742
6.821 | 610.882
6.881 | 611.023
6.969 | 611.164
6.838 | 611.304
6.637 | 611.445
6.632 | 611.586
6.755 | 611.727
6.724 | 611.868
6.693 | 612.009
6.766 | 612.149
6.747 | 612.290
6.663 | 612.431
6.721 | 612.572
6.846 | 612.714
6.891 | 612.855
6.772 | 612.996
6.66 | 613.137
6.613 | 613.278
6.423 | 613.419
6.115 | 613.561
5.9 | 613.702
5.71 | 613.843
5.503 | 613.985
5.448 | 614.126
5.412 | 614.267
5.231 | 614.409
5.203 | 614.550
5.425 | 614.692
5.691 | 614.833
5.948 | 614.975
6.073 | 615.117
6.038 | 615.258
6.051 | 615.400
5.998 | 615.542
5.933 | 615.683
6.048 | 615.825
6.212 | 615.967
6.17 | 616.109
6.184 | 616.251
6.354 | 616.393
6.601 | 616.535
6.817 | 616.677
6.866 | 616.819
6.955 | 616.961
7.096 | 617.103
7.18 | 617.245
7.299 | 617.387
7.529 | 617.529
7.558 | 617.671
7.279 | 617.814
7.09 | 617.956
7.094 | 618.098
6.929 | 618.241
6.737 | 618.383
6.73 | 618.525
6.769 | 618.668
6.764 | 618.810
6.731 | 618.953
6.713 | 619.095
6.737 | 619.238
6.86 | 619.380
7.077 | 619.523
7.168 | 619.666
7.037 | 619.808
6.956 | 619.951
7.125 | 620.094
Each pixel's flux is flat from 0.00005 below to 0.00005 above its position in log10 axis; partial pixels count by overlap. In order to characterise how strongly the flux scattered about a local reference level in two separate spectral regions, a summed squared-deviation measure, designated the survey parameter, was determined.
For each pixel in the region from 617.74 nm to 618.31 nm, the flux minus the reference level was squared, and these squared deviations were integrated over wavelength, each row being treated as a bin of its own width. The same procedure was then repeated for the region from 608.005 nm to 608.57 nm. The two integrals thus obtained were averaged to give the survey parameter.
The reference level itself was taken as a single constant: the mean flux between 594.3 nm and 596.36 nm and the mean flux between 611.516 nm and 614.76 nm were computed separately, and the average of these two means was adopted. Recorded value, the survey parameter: 0.10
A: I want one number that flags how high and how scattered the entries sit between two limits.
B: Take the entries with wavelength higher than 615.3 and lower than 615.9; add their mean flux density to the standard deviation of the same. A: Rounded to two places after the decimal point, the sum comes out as 6.06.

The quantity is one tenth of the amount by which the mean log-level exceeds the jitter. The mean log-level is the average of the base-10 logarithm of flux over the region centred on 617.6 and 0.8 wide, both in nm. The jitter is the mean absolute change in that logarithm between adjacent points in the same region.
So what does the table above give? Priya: 0.0855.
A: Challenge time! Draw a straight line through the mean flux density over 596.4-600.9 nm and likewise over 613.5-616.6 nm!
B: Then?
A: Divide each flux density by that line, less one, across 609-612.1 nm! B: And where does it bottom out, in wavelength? 609.056 nm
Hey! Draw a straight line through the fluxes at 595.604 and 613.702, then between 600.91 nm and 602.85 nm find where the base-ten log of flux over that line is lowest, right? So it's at 602.362 nm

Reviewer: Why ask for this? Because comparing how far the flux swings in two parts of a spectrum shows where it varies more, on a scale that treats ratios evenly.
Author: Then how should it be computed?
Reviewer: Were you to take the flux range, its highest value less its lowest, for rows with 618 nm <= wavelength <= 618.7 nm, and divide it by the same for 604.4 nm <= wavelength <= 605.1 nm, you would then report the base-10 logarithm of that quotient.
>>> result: 0.49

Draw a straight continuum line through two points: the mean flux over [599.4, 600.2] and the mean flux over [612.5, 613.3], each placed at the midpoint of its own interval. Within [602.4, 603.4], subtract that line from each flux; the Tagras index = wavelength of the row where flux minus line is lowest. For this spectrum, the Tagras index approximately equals 603.195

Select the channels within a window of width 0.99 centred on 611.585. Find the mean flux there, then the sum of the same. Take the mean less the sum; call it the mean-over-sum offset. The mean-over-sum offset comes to -40.5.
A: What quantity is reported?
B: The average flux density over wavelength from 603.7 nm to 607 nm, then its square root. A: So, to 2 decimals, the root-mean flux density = 2.65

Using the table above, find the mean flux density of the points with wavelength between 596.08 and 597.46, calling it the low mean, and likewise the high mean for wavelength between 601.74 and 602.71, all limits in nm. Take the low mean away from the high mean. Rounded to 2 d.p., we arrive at 0.45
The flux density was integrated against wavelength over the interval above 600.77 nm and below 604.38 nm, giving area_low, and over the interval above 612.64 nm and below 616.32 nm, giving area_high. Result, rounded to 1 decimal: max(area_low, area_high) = 25.4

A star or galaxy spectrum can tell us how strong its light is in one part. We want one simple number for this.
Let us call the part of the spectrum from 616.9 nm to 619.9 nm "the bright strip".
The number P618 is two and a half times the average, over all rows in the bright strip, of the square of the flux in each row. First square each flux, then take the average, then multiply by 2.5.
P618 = 123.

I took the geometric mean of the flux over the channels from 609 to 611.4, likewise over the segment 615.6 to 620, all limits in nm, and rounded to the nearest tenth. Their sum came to 13.6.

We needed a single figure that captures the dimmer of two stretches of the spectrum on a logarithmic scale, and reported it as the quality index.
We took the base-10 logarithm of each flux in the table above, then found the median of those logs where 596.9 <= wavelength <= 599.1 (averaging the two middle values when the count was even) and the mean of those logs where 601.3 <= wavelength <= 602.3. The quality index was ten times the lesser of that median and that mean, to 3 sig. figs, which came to 8.39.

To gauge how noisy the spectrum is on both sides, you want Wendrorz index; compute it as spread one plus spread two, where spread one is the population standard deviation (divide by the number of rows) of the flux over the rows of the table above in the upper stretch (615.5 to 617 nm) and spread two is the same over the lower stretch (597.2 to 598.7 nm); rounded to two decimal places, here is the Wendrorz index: 0.46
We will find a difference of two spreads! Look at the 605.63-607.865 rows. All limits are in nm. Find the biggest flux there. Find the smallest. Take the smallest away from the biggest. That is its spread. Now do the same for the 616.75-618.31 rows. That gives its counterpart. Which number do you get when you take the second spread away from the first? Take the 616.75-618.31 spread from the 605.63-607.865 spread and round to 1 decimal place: -0.2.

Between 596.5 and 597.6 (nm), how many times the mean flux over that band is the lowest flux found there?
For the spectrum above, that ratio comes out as 0.975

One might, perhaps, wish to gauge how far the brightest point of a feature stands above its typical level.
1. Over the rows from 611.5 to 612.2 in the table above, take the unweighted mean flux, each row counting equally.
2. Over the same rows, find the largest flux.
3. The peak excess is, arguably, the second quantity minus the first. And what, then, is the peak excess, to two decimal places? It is 0.05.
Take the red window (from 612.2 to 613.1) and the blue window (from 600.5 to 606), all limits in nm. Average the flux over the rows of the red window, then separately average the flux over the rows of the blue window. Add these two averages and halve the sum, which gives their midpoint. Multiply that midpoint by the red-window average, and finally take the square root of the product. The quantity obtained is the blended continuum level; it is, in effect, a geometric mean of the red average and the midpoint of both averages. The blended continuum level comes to 6.84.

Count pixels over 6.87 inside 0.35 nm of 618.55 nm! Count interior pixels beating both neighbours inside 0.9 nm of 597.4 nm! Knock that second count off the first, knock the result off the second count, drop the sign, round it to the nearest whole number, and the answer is 3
